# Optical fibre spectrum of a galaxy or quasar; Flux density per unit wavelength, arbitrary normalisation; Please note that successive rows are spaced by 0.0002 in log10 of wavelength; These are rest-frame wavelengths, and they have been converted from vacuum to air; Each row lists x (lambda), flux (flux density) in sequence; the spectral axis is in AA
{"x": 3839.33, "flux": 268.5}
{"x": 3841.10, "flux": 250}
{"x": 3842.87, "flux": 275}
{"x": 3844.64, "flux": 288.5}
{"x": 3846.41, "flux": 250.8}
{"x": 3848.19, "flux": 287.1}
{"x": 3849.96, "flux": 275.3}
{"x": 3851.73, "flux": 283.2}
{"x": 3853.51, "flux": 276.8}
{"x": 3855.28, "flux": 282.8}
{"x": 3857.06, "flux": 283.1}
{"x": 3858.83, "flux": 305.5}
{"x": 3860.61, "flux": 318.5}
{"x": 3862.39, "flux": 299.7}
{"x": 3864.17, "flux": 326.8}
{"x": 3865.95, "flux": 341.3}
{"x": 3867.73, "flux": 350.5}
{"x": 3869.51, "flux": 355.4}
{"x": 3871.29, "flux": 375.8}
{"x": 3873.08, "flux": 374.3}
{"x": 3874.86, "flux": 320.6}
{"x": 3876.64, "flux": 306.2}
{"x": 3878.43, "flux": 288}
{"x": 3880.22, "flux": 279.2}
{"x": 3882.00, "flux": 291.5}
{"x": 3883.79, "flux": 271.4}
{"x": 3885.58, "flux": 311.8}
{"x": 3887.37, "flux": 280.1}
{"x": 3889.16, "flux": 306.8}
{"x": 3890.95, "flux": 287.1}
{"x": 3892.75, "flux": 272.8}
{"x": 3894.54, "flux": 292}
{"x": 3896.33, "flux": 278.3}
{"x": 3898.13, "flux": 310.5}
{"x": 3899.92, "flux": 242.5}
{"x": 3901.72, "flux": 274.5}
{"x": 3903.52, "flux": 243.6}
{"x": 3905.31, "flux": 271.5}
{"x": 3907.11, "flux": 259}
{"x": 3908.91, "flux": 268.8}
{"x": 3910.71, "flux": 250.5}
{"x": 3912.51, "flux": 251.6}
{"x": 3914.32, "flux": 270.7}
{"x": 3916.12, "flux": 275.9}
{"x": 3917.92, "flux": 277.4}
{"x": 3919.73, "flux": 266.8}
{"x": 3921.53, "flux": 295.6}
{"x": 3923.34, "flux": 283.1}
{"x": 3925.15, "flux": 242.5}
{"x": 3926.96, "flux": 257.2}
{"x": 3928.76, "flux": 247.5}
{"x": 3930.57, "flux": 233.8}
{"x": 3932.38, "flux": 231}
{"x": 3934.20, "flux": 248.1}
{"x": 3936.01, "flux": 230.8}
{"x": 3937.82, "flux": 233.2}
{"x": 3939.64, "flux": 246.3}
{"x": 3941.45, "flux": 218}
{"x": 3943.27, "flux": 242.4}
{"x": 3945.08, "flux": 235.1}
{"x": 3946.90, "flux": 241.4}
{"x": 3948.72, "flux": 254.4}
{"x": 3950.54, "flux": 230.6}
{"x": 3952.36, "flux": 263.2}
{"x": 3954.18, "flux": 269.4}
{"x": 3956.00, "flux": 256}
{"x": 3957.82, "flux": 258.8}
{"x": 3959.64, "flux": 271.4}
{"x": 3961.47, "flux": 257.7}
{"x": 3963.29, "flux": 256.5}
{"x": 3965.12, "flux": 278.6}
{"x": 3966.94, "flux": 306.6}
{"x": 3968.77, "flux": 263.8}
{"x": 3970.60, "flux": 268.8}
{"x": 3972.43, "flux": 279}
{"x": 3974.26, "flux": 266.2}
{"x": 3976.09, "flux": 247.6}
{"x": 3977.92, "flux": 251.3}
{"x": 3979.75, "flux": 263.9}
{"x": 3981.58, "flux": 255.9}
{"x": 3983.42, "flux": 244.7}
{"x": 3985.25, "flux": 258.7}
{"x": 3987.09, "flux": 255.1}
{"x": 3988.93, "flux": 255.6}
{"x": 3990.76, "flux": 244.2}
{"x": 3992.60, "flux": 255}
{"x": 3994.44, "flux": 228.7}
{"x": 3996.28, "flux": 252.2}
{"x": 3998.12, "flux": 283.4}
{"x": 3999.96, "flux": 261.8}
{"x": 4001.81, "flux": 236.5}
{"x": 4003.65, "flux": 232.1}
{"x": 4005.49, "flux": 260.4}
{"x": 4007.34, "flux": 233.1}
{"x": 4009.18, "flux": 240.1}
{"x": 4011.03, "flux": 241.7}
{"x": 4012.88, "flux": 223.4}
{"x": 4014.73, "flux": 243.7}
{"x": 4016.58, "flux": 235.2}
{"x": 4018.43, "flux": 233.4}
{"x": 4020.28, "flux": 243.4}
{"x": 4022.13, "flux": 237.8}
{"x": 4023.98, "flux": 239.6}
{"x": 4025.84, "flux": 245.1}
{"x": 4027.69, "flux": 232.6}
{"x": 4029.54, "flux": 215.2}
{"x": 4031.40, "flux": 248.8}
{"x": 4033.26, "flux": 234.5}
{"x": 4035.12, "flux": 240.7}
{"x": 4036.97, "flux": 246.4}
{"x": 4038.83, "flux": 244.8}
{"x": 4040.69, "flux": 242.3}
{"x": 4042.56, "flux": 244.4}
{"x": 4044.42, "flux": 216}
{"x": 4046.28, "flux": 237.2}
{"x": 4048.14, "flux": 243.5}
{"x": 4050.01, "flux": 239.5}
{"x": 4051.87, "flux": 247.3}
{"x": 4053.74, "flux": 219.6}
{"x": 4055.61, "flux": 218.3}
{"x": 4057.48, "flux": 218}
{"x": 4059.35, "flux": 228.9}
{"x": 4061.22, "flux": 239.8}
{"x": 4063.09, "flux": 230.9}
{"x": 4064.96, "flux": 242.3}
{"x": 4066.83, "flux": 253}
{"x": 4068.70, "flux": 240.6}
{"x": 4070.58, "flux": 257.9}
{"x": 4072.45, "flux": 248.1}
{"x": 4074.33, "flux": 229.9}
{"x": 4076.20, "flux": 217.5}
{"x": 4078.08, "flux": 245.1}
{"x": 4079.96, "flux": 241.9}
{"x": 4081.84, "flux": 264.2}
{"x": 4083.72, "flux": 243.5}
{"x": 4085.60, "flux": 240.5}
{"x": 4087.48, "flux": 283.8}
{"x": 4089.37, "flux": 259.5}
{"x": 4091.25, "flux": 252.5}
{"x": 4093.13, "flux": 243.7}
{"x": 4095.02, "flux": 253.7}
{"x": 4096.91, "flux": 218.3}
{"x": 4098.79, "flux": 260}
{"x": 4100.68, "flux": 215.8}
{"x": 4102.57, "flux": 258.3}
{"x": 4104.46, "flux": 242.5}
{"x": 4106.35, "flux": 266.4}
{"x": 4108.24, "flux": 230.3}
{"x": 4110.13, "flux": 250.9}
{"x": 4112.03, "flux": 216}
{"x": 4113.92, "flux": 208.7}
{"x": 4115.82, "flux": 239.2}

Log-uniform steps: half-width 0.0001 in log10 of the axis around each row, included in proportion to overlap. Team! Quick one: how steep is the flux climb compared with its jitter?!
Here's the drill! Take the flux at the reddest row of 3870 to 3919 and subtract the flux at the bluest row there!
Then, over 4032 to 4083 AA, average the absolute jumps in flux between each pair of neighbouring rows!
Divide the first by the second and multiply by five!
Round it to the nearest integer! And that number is -44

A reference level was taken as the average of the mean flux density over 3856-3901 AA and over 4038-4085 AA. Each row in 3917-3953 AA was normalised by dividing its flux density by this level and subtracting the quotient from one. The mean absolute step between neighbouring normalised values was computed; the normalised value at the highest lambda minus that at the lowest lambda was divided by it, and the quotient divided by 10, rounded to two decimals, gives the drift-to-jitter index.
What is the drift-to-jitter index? 0.08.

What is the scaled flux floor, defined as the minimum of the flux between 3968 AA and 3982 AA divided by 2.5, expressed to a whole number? 99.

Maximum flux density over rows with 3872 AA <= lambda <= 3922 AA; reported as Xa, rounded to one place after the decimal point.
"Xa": 374.3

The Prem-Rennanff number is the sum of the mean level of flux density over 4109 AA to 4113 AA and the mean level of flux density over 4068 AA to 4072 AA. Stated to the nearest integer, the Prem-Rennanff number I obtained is 483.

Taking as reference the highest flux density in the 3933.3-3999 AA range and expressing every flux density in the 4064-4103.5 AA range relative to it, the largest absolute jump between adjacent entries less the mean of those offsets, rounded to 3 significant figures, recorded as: 105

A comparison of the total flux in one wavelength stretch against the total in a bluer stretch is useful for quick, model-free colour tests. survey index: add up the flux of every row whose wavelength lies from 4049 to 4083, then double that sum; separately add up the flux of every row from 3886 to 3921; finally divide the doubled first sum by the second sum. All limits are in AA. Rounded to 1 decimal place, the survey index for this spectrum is 1.7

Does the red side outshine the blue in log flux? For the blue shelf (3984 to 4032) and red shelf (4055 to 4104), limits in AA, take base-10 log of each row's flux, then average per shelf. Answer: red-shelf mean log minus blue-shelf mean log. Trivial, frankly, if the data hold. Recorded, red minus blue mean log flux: -0.002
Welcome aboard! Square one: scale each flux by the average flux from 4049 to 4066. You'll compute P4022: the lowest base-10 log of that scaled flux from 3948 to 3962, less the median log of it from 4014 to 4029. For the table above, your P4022 -0.01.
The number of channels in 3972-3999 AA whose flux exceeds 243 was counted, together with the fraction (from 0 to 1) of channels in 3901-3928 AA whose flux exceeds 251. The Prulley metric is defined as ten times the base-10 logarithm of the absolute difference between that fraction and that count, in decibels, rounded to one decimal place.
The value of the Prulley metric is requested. 11.2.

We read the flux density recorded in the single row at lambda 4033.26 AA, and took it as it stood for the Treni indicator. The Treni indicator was 234.5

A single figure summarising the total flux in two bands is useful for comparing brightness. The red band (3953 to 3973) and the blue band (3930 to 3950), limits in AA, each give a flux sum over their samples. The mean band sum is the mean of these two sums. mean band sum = 2791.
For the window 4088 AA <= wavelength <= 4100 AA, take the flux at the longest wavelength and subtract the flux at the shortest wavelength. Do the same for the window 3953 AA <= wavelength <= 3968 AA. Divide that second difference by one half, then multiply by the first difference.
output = 37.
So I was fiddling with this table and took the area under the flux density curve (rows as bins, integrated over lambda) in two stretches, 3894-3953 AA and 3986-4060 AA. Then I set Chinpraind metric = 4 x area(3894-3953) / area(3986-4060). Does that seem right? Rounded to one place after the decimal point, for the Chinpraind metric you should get 3.4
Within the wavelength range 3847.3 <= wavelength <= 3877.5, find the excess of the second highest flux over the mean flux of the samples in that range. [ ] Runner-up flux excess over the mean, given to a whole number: 59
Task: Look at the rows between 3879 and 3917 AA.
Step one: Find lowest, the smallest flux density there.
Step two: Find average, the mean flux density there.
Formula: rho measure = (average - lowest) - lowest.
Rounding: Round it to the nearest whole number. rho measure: -209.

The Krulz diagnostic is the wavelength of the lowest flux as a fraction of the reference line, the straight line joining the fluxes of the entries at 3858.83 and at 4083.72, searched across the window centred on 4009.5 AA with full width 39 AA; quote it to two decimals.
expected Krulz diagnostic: 4012.88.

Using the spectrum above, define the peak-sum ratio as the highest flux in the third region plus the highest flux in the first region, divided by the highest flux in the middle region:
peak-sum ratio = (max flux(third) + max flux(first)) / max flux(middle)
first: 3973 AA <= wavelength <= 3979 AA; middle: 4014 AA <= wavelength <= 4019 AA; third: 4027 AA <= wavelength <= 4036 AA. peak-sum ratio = 2.11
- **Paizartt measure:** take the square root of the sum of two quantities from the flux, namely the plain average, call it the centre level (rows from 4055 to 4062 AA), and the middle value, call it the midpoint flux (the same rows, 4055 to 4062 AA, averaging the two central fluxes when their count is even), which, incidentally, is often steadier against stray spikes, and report 21.2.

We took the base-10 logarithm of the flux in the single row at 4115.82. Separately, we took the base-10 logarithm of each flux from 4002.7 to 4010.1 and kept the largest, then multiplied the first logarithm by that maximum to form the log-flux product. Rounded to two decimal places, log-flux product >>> 5.75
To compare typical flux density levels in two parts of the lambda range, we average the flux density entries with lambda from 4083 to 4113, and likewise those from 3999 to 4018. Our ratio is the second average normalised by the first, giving 0.98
